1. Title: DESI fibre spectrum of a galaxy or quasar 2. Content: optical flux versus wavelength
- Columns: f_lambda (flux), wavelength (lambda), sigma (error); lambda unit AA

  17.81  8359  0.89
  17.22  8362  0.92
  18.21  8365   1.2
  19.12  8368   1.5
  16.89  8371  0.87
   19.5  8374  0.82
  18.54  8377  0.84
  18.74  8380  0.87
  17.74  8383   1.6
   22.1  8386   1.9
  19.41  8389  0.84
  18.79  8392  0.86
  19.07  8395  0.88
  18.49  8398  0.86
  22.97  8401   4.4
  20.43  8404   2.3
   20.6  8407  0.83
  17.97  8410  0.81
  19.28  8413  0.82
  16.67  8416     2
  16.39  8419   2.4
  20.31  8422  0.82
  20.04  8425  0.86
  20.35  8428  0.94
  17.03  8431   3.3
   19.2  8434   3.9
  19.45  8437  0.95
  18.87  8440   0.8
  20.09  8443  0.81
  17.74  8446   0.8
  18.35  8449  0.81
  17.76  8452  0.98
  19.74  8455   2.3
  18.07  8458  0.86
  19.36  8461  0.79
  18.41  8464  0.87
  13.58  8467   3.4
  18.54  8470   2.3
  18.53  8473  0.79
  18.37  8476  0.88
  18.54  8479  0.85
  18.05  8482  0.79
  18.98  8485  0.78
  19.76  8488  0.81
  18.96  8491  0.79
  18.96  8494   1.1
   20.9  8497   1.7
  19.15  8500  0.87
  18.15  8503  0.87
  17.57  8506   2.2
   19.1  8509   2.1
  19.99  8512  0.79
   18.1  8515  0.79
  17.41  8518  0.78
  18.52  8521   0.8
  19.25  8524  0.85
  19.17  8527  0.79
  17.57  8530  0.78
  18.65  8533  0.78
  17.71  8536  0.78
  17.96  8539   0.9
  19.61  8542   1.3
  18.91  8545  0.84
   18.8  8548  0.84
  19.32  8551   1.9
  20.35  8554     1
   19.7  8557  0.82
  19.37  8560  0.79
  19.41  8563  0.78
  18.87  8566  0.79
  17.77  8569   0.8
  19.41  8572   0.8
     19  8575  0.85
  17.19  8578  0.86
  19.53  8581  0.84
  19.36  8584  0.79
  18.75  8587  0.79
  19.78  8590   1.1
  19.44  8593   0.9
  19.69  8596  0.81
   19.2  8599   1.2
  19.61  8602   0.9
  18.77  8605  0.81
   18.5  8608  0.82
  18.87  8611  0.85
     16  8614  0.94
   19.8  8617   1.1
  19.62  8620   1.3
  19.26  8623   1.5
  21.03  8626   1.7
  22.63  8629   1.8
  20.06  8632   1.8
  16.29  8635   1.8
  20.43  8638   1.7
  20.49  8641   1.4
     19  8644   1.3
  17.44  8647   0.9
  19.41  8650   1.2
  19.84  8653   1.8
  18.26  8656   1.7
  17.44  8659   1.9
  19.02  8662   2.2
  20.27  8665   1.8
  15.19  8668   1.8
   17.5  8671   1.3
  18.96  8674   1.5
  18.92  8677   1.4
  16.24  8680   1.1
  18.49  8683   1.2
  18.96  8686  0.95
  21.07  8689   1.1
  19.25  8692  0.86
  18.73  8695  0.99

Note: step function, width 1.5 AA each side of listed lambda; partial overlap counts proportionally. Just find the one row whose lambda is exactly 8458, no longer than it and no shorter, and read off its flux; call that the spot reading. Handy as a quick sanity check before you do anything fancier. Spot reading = 18.07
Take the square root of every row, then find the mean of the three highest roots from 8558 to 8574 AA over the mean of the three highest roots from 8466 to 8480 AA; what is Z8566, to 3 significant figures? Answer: 1.02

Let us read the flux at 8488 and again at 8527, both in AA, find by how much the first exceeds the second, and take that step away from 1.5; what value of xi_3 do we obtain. 0.9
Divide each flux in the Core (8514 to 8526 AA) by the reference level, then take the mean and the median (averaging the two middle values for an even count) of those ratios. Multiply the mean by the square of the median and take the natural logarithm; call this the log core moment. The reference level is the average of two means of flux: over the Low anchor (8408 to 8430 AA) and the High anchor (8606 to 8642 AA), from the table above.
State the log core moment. -0.12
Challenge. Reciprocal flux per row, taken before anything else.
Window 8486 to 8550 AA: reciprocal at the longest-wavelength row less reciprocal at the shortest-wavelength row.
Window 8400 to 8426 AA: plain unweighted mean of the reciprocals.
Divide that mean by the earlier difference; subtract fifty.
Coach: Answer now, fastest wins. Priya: -30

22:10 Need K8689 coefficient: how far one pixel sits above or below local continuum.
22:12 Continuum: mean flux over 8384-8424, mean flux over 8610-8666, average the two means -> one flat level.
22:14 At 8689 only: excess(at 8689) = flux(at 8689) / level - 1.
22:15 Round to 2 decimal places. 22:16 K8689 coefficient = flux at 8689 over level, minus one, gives 0.09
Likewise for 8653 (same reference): 0.03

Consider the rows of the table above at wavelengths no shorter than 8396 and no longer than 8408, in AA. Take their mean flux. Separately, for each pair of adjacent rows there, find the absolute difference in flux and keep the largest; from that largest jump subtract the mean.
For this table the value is -16.1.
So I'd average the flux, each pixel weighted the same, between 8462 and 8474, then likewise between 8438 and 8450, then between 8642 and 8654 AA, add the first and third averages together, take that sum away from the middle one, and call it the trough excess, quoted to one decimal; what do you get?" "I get -17.4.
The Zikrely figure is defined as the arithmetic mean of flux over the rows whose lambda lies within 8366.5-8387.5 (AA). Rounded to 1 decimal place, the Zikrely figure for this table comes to 18.9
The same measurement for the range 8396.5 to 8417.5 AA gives 19.5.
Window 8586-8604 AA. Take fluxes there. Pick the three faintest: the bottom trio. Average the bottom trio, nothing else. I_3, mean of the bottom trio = 19.1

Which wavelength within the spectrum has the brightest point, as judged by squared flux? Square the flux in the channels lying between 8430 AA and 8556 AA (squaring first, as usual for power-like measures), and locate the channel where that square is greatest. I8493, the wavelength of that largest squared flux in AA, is 8497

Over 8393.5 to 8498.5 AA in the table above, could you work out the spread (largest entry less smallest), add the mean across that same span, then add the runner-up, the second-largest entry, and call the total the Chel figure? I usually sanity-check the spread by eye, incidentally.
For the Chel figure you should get 49.1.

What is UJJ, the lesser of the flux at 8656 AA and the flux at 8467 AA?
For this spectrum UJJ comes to 13.6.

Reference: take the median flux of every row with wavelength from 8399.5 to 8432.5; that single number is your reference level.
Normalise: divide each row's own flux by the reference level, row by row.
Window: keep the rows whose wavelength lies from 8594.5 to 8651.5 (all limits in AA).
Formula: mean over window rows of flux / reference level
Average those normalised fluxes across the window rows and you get 0.961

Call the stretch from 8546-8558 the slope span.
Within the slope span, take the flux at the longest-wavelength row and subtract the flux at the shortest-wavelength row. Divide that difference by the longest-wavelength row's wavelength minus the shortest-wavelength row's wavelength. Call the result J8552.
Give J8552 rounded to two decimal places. 0.10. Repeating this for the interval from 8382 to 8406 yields 0.13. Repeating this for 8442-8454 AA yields -0.26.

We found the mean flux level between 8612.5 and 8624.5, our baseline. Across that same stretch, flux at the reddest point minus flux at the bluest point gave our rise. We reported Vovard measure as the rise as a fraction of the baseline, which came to 0.17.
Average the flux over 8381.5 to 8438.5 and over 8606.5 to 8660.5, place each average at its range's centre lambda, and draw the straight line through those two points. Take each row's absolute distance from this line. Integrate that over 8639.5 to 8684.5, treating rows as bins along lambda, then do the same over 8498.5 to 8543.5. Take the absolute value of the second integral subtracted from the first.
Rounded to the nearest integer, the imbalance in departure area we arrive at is 14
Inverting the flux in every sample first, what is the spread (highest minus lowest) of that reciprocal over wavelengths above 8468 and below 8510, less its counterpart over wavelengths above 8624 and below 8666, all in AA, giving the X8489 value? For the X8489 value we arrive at -0.008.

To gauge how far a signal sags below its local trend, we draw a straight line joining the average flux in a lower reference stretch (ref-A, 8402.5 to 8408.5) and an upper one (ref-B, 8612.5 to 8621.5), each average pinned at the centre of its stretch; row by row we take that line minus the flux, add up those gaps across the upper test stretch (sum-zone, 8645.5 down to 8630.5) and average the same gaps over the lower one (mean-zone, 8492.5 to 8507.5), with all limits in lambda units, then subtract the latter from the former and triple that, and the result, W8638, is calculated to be -17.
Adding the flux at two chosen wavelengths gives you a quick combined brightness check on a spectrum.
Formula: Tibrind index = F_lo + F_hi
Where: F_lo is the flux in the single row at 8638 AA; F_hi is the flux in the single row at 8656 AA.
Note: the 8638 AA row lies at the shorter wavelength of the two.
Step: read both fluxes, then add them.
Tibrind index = 38.7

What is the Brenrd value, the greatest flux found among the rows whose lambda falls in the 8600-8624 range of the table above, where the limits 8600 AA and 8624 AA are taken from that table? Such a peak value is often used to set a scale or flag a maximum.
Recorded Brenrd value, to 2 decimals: 19.80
